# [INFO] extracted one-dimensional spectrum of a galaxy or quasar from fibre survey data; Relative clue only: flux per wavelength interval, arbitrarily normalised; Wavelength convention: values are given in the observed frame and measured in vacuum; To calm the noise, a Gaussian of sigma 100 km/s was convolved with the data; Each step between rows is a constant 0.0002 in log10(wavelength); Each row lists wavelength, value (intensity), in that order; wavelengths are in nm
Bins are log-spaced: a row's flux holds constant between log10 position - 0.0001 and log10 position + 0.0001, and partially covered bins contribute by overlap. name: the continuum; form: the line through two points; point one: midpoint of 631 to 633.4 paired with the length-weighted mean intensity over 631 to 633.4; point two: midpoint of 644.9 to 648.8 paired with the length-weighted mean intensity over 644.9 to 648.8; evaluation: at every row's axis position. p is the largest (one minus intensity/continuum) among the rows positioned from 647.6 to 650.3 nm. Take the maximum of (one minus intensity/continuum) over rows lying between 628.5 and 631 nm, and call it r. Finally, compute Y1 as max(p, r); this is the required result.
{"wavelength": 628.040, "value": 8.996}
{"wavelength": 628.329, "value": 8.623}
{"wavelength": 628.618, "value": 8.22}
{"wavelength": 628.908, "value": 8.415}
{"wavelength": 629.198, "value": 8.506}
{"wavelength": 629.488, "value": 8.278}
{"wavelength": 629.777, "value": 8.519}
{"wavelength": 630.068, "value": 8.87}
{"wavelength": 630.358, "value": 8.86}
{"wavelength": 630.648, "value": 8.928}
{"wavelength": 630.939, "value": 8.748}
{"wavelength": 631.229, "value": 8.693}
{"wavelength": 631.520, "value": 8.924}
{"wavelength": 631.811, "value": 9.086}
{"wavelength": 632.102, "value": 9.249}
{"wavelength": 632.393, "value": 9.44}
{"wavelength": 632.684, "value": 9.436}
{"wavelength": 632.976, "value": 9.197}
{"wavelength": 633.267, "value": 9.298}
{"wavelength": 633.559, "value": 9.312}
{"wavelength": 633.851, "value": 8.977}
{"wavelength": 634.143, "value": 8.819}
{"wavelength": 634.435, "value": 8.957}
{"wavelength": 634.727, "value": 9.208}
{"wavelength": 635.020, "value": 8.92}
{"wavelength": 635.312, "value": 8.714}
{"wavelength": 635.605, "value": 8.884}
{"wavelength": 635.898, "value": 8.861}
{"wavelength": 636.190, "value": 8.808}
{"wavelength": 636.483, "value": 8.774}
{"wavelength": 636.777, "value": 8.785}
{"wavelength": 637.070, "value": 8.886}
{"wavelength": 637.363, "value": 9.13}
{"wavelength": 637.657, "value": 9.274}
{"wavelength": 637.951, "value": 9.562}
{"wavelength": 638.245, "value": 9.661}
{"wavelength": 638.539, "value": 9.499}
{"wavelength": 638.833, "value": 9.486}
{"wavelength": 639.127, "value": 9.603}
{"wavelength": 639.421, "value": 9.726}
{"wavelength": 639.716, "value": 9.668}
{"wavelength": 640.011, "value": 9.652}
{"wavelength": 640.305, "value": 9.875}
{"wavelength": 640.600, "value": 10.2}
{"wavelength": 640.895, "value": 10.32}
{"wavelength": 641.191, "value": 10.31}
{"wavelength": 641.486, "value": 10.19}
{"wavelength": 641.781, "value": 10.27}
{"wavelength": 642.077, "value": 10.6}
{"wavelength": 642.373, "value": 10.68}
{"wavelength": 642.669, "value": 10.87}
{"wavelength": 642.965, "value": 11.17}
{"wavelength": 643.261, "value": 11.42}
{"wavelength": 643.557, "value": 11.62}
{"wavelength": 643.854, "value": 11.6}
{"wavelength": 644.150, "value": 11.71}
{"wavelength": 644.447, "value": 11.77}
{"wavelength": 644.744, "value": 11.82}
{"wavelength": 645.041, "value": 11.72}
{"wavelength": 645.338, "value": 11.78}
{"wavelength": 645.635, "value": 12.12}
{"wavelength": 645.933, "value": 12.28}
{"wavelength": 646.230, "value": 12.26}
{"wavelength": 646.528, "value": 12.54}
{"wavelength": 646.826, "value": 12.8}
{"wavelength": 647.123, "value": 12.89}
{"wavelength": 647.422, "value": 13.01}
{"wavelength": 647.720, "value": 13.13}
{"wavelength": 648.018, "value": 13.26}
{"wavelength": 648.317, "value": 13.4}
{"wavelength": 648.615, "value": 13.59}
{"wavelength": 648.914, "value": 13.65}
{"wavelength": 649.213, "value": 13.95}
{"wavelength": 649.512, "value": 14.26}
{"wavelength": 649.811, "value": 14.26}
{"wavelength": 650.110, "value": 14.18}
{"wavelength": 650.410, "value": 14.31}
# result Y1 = 0.026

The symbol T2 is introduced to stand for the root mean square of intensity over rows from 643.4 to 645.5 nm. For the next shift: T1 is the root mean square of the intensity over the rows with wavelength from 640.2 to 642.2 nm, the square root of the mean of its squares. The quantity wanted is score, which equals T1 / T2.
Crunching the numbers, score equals 0.9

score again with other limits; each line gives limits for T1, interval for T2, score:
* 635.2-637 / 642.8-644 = 0.8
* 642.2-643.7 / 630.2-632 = 1.3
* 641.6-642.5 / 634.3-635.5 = 1.2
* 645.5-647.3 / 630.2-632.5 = 1.4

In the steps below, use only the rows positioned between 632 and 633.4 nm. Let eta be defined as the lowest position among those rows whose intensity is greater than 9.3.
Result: 632.393 nm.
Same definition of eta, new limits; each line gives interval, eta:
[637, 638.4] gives 637.951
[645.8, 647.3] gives 645.933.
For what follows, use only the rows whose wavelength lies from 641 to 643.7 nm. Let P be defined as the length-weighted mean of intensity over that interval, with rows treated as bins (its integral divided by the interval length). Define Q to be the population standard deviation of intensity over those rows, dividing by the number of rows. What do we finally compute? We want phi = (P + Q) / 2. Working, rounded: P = 10.8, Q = 0.49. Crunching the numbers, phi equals 5.64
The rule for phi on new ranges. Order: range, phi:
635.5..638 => 4.62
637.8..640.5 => 4.88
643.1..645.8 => 5.95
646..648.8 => 6.69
